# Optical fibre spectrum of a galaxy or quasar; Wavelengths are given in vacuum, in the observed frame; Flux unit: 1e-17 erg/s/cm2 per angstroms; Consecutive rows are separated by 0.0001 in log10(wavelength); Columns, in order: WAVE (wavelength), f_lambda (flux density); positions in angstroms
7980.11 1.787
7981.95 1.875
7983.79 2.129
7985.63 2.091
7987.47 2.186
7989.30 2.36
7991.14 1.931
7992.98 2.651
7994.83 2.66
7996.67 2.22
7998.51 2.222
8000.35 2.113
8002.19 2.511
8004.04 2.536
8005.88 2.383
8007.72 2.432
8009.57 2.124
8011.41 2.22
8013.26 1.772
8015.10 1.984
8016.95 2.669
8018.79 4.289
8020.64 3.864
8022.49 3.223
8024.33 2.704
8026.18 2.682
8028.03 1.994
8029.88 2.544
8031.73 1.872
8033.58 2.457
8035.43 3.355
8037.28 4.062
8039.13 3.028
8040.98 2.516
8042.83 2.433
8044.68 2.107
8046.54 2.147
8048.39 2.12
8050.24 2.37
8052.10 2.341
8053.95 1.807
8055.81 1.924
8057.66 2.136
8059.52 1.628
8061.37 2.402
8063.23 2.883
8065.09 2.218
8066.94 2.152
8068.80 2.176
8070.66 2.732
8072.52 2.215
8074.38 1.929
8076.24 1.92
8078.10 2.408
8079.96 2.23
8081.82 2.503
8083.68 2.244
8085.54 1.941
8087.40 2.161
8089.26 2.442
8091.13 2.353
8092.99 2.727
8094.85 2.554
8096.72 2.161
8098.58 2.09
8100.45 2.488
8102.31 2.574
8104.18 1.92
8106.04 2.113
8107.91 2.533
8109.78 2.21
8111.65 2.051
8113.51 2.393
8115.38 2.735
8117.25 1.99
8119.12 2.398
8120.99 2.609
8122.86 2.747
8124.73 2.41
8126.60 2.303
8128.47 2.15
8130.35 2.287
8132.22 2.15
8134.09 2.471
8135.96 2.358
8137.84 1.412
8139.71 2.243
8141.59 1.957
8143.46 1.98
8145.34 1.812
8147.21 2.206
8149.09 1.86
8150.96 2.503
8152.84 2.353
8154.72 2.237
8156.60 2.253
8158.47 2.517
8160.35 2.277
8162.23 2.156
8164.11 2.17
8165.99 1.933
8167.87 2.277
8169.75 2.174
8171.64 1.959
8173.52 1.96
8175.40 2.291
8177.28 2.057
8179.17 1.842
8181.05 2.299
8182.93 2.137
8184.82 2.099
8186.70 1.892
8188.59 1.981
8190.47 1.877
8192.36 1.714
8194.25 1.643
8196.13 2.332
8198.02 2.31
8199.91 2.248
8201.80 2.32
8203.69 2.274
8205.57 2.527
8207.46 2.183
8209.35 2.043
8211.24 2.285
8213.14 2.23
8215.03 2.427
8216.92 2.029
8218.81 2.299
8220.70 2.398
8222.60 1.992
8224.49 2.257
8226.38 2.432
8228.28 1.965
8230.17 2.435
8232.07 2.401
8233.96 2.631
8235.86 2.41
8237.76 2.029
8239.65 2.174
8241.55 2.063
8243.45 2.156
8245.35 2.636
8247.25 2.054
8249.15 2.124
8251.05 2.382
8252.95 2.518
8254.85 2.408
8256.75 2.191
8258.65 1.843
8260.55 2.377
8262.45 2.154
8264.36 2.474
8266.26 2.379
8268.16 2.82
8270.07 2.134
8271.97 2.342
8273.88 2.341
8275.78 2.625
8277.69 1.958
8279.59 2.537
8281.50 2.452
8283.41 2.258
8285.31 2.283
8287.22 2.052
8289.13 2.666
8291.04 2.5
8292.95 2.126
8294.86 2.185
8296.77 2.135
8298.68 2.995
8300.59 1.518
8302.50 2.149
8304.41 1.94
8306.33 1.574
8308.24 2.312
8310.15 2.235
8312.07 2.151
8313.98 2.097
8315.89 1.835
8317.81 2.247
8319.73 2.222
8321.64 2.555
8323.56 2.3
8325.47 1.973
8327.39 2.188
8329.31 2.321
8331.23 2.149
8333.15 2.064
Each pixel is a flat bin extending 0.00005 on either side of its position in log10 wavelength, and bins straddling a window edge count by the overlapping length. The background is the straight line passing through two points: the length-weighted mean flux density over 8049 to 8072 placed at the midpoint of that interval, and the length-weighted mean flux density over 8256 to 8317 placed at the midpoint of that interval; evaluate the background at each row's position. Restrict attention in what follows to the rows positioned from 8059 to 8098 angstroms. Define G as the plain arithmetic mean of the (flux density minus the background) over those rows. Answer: 0.06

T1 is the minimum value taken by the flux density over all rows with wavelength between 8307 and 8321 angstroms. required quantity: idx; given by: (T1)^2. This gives 3.4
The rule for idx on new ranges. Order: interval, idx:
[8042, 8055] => 3.3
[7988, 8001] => 3.7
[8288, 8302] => 2.3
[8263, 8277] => 4.6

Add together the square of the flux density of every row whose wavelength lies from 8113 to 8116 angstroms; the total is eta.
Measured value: 13.2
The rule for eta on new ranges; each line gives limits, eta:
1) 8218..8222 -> 11.0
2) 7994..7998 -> 12.0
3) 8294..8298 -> 9.3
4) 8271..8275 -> 11.0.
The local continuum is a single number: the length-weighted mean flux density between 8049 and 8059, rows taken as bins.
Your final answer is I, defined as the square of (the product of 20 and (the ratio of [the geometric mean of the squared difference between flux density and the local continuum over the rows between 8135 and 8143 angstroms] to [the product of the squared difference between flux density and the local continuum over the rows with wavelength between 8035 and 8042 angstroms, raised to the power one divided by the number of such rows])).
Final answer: 2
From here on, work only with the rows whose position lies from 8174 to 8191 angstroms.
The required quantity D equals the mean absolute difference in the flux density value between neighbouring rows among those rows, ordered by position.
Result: 0.19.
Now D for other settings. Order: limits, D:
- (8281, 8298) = 0.21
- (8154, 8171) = 0.17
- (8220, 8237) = 0.28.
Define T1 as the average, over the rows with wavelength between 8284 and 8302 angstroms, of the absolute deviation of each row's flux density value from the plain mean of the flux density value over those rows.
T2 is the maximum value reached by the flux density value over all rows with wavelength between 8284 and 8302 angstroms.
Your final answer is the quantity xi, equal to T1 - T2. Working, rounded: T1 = 0.30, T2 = 2.995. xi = -2.7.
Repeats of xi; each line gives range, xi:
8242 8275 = -2.6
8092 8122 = -2.5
